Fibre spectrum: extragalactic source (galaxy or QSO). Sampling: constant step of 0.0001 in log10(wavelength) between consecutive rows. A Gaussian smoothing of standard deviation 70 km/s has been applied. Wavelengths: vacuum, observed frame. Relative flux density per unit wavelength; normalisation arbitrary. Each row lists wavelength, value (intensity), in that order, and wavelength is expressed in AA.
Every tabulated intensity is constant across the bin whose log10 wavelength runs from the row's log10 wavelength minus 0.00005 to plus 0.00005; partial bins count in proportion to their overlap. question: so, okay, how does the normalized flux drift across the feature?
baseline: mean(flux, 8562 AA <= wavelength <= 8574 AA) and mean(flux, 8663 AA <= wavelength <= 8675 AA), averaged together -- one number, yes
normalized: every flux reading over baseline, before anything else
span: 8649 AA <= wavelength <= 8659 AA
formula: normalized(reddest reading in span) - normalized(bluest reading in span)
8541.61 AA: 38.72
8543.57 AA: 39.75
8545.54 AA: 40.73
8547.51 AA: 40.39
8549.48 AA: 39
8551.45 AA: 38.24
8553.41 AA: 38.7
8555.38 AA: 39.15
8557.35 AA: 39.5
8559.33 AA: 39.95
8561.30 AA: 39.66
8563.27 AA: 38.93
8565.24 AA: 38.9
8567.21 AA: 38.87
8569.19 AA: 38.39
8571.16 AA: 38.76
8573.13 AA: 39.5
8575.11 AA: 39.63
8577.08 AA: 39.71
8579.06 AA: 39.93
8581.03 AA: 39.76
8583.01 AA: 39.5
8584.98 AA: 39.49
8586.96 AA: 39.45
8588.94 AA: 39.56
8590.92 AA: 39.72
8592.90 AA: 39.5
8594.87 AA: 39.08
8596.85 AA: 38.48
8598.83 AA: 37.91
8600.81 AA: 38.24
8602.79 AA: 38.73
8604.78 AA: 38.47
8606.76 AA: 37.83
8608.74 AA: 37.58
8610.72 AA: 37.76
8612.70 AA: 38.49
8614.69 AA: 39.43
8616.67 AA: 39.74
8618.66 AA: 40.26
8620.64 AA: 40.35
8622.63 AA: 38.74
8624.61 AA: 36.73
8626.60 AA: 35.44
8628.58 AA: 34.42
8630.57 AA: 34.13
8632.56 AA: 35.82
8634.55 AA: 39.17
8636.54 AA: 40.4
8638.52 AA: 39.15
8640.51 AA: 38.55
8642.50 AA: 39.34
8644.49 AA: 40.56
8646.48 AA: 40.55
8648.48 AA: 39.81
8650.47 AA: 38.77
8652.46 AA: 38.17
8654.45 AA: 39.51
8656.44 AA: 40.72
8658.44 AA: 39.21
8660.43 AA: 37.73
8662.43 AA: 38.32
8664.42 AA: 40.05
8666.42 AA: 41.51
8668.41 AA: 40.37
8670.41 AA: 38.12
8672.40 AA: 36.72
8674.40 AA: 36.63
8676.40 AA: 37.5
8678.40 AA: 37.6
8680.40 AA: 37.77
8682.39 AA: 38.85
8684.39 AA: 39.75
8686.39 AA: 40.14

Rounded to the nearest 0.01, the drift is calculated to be 0.01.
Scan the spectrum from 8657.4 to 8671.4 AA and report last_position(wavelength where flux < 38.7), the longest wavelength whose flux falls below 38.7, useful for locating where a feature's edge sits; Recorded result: 8670.41 AA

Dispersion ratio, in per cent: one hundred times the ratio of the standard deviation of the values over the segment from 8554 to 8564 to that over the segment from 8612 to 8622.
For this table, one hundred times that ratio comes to 54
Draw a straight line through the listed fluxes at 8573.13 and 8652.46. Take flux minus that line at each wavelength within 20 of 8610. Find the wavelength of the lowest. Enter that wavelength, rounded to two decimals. 8628.58 AA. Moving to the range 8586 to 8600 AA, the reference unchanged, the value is 8598.83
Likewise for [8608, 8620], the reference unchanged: 8608.74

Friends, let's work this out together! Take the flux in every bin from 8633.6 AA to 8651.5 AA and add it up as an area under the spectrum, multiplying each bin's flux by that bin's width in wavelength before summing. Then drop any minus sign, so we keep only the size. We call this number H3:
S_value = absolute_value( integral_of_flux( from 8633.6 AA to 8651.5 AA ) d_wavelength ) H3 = 709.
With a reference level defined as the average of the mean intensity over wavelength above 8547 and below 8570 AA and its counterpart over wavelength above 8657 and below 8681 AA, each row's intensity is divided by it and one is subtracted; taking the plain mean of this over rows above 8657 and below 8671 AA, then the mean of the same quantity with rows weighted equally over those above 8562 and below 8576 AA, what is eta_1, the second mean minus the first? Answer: -0.01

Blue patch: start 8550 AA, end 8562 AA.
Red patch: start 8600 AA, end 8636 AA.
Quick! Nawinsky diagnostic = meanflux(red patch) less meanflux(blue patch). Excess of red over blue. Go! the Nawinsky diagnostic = -1.3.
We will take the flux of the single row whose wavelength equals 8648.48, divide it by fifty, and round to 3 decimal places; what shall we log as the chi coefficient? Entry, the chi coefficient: 0.796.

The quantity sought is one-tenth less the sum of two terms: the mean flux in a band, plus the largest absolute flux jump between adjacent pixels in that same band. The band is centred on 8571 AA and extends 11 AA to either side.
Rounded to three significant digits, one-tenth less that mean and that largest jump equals -39.9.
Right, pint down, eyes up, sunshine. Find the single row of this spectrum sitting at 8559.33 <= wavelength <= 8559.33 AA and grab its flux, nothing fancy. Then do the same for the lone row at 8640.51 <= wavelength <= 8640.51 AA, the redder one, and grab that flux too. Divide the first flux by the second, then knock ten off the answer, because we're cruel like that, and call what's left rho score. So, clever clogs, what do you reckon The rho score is -8.96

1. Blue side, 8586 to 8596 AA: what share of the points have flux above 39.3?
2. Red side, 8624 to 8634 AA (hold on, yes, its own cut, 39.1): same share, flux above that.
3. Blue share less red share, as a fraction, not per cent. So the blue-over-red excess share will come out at 0.8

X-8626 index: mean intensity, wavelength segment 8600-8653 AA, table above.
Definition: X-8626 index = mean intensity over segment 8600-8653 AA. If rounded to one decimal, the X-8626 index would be 38.4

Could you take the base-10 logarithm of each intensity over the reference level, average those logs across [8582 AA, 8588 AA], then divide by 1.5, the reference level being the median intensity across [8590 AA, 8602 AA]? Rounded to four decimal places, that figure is 0.0052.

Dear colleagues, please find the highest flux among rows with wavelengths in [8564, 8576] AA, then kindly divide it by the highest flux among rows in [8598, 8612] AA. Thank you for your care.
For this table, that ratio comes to 1.02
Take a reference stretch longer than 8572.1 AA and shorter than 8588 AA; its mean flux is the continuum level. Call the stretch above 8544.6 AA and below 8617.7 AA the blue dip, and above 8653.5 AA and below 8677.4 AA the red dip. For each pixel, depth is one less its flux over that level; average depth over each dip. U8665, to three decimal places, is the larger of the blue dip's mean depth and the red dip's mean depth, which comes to 0.019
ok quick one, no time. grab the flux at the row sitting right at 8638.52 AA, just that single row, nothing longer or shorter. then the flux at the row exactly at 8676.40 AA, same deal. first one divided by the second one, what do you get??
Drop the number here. 1.04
